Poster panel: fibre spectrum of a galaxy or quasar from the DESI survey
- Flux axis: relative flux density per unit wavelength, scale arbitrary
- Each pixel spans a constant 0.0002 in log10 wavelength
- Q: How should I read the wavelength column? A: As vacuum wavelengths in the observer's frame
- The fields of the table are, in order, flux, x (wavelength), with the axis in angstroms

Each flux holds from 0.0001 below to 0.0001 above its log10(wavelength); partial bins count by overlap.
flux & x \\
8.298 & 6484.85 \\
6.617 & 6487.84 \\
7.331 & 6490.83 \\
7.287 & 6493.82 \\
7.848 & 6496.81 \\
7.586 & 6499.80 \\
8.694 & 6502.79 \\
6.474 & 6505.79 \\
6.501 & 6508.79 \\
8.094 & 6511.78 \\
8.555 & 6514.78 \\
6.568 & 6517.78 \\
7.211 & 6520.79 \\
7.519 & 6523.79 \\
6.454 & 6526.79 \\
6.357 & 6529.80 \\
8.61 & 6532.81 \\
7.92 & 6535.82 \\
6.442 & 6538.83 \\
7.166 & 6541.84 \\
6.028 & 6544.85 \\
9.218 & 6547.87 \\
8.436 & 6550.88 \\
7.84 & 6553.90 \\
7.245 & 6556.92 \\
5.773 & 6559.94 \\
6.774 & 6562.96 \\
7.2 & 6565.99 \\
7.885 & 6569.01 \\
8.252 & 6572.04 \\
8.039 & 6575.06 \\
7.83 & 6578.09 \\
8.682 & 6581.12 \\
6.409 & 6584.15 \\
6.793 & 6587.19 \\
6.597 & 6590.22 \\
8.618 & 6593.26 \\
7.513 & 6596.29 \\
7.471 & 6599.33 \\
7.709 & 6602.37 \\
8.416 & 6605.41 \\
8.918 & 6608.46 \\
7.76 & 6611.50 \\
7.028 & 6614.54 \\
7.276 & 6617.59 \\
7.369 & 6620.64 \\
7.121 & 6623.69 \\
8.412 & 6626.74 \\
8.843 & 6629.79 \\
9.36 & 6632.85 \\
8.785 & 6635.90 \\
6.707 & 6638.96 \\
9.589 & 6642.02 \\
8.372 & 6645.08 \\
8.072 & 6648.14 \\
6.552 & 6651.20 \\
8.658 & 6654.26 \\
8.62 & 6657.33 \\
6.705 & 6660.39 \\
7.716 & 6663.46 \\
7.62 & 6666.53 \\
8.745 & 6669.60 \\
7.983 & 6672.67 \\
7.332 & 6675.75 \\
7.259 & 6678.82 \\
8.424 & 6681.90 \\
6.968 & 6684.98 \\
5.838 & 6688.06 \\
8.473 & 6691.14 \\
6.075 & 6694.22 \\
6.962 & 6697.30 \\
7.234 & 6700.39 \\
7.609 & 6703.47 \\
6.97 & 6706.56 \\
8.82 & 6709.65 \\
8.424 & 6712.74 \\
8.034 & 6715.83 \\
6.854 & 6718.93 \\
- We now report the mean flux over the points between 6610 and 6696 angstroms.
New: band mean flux 7.77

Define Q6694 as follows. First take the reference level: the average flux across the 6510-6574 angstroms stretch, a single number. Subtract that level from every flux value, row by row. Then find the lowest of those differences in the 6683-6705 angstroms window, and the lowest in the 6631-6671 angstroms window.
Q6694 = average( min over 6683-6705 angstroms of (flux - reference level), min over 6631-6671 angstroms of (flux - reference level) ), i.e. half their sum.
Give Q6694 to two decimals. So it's -1.21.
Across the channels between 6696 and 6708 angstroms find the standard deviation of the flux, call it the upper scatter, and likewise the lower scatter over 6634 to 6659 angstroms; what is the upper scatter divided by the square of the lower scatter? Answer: 0.3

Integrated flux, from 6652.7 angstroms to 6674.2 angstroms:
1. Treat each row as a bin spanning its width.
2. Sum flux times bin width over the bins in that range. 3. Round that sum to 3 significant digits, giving 172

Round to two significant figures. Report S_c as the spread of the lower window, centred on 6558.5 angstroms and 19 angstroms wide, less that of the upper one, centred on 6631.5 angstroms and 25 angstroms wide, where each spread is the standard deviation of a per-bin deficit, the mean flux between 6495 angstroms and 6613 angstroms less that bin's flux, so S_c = -0.17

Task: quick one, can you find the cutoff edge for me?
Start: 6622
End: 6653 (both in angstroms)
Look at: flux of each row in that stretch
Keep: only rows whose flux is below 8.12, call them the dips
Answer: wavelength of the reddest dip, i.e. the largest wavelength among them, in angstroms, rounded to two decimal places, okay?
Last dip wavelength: 6651.20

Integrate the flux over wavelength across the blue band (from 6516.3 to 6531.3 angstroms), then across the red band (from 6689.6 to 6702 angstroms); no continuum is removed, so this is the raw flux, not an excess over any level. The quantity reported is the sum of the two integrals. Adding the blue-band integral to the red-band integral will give 191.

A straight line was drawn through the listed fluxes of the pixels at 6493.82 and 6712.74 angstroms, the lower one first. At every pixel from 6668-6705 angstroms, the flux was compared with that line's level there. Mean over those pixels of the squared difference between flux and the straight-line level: 1.57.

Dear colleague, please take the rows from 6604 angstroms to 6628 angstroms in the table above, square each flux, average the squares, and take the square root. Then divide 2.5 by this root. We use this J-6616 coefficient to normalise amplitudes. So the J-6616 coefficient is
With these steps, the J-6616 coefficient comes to 0.320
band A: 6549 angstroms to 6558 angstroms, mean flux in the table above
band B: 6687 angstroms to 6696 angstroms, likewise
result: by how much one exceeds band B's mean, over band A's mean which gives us -0.74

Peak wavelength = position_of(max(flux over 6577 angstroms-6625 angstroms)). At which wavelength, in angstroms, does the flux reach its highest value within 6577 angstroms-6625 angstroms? 6608.46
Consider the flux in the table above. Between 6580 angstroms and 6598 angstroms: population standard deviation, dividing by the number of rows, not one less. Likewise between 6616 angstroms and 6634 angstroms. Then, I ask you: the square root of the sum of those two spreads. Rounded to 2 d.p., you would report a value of 1.33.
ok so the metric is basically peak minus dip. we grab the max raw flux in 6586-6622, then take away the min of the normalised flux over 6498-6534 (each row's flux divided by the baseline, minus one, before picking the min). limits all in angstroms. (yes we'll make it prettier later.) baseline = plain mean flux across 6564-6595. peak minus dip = 9.08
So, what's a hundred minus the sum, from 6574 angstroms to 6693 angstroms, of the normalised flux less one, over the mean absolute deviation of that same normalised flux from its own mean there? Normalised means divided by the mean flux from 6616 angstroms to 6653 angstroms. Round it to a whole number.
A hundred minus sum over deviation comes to 112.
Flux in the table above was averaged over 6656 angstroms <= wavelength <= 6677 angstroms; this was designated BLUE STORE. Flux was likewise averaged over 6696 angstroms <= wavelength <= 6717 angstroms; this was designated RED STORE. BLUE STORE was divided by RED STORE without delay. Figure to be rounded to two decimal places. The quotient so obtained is 1.01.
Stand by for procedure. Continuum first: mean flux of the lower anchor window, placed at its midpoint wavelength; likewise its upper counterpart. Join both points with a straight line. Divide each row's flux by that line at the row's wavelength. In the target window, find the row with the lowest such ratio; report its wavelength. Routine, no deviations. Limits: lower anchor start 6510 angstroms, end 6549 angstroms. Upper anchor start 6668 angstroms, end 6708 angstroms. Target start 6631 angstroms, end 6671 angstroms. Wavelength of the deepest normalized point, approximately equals 6651.20 angstroms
